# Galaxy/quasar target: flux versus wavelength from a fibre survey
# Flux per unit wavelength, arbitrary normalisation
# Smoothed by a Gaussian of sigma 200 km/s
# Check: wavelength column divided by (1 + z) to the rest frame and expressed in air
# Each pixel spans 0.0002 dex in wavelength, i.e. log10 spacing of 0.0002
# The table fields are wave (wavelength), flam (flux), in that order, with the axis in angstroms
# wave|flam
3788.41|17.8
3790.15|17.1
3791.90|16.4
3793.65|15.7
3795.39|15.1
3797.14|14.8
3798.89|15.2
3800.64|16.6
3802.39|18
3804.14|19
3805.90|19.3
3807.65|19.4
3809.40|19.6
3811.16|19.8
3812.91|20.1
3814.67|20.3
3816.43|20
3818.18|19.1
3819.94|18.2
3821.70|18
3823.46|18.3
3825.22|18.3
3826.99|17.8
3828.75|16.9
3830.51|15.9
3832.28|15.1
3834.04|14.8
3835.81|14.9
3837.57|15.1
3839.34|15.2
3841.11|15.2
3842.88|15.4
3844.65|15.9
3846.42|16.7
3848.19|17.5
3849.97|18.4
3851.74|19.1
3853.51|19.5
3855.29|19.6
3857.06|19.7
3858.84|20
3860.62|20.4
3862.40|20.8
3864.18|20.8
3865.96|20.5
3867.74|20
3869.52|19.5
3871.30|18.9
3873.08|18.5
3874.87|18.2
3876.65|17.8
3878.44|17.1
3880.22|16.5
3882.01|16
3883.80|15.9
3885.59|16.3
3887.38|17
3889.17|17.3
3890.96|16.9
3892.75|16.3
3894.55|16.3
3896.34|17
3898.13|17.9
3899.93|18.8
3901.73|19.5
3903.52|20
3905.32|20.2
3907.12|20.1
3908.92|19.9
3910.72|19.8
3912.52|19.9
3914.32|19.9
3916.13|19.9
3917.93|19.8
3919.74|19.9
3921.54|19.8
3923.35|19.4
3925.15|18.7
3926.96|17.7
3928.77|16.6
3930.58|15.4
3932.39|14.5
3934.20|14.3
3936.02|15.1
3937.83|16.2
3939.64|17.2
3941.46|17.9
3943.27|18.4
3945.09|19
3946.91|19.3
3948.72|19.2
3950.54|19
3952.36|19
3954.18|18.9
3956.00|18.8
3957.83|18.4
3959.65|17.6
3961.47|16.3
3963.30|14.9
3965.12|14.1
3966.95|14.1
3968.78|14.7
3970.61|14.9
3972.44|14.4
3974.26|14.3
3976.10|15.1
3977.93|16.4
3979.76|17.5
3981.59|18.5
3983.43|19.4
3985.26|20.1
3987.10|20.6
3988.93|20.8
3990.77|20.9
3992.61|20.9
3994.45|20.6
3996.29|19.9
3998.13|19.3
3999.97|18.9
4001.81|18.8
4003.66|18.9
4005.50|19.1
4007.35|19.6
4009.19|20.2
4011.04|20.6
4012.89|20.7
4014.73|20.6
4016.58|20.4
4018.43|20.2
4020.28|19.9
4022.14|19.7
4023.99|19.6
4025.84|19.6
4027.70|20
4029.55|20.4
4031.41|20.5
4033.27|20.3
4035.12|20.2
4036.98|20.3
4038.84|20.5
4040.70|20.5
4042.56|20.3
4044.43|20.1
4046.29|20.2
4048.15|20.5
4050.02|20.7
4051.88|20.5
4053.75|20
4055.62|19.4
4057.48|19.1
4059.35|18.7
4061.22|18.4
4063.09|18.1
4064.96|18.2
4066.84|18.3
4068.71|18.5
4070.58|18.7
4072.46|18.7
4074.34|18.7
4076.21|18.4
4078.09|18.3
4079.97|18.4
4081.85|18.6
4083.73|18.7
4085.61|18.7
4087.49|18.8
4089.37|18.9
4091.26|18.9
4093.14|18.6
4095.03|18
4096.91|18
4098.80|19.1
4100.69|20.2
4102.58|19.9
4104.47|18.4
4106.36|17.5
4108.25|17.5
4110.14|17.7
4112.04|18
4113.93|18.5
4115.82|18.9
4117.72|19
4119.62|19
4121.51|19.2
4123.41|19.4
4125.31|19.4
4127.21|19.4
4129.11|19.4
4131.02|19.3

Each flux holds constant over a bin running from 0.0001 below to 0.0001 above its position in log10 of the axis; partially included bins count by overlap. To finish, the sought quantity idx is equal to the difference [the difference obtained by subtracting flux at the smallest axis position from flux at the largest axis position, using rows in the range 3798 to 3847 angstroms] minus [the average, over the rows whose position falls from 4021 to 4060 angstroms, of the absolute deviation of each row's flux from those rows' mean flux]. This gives 1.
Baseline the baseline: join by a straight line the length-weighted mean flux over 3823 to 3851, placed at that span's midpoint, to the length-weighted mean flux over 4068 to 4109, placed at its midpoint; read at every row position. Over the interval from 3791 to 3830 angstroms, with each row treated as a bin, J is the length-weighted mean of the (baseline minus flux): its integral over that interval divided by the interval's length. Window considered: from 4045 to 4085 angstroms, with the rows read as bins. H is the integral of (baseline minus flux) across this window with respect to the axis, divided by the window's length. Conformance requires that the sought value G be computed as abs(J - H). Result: 1.3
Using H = -0.6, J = -1.90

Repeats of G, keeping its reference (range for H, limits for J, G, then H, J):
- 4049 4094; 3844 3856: 1.3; -0.4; -1.68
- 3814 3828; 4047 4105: 2.1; -2.5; -0.42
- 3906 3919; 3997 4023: 1.0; -2.9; -1.88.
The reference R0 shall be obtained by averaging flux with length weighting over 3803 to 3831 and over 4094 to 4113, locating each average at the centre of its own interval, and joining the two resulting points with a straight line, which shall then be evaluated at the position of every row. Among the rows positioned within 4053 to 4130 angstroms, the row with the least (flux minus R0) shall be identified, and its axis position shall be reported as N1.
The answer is 4106.36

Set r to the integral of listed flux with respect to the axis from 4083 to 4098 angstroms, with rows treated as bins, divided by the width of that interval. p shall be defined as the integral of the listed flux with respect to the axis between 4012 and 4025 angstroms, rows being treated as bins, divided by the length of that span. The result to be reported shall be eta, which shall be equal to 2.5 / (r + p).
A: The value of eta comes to 0.065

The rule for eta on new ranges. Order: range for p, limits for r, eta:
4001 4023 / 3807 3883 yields 0.066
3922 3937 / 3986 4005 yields 0.069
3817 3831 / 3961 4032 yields 0.068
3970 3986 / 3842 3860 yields 0.072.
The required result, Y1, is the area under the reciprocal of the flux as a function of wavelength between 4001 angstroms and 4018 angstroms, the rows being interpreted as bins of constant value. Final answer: 0.86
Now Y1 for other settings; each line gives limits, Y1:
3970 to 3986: 0.97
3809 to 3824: 0.78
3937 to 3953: 0.87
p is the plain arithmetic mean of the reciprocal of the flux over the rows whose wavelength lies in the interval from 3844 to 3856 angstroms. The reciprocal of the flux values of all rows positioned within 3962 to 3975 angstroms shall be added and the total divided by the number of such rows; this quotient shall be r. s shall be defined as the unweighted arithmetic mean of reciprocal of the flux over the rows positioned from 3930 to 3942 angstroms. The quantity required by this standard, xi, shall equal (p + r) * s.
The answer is 0.0079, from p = 0.056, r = 0.069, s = 0.064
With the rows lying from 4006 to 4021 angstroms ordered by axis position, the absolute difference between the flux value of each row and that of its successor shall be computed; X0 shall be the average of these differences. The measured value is 0.27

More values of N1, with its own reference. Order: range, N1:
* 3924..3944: 3934.20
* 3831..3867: 3834.04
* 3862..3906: 3883.80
